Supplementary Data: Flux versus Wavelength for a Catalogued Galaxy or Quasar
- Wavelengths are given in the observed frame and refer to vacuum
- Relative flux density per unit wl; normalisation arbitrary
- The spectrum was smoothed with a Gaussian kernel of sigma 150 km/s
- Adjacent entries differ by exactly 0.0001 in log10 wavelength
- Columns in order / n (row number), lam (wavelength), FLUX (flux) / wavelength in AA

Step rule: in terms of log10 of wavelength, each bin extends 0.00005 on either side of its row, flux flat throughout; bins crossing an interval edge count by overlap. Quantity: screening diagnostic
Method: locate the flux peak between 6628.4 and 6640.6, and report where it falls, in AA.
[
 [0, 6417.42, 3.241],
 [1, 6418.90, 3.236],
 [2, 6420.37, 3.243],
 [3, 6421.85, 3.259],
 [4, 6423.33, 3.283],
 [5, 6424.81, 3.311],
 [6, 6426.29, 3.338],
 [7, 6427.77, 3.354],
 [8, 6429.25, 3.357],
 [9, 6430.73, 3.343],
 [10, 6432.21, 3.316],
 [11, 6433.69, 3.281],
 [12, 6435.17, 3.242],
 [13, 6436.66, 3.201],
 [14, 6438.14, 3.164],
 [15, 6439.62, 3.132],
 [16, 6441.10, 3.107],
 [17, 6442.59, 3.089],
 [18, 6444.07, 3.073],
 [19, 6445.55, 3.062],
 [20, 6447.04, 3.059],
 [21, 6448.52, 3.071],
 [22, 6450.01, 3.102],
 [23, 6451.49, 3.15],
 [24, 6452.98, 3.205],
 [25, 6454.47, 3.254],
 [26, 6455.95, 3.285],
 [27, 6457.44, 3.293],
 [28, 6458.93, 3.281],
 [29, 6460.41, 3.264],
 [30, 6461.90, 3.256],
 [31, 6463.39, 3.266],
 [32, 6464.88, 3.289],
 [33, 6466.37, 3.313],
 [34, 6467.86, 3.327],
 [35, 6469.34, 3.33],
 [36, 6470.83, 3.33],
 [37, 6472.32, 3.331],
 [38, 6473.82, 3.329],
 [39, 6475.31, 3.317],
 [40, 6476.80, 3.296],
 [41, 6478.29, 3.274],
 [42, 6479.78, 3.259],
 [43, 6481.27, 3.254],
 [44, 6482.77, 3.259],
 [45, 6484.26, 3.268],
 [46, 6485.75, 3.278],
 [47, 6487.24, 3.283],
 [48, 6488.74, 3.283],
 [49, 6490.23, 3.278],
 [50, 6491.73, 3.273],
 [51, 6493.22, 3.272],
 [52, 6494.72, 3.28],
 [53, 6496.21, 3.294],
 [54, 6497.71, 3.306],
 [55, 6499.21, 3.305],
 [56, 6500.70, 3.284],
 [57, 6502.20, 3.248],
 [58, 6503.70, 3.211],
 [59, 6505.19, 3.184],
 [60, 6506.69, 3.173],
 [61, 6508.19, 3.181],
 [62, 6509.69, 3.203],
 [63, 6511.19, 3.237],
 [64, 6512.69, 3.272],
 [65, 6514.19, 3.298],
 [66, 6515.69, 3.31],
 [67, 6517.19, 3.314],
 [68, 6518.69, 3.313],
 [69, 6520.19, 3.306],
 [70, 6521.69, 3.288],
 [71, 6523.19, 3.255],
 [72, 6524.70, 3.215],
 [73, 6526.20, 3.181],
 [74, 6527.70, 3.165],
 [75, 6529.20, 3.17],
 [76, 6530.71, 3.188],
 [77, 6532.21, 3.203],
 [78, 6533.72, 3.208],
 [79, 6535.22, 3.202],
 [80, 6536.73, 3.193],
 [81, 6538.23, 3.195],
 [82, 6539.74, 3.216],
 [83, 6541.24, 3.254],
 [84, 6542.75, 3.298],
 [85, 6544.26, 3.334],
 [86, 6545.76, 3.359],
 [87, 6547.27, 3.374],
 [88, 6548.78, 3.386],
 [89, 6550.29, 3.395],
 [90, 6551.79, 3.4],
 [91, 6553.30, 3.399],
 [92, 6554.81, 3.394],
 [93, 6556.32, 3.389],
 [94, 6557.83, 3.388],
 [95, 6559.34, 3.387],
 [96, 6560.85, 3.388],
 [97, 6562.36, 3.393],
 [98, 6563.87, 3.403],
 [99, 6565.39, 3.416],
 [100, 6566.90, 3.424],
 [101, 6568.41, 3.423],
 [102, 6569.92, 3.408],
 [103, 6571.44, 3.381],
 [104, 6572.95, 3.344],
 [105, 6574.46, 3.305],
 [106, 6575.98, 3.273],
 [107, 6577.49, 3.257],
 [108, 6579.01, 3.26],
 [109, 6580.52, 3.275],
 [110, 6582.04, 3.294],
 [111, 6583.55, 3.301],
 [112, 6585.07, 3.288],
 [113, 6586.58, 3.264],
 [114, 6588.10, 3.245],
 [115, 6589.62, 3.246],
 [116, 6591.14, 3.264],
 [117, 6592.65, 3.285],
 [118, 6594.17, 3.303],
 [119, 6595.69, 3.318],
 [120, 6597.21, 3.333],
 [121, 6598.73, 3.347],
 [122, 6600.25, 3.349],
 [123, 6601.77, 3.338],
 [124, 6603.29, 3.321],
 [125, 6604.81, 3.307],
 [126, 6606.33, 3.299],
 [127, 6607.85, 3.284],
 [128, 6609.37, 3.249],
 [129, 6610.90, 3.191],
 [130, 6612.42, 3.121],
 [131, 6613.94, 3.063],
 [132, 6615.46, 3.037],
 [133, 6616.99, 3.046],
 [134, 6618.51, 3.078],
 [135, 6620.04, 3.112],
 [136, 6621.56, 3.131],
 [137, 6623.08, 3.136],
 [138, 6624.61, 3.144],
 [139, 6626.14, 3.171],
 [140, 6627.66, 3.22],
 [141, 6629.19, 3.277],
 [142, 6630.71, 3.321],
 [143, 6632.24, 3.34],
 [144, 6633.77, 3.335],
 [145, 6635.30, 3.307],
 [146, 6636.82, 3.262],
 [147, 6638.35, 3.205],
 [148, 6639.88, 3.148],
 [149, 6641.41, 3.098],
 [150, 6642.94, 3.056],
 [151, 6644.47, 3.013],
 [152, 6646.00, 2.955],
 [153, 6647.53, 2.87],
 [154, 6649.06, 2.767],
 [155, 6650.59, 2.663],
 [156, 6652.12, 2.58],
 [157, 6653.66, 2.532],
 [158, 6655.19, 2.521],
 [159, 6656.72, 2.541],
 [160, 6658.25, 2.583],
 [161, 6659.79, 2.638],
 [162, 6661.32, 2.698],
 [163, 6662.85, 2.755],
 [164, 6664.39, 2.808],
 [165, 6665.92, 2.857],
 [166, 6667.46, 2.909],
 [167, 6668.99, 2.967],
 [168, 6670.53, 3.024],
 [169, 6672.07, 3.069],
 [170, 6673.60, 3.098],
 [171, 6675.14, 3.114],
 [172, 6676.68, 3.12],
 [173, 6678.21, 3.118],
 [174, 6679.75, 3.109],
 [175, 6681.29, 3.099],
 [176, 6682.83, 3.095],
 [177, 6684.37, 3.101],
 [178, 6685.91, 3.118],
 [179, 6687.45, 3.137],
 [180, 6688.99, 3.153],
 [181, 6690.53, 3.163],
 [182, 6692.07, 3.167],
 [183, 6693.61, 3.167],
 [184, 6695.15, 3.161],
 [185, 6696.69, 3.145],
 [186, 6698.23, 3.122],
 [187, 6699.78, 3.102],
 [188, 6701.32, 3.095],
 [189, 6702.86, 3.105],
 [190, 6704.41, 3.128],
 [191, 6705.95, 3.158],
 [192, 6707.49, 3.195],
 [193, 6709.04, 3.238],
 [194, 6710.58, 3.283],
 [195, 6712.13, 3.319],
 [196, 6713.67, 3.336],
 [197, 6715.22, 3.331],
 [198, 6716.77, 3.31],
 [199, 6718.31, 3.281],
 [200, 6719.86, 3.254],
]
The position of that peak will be 6632.24 AA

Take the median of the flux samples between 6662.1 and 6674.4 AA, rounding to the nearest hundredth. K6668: 2.94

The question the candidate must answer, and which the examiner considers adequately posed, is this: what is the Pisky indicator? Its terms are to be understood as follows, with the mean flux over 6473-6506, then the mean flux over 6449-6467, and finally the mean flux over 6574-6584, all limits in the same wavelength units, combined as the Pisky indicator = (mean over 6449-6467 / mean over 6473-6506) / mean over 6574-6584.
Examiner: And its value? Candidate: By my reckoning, 0.302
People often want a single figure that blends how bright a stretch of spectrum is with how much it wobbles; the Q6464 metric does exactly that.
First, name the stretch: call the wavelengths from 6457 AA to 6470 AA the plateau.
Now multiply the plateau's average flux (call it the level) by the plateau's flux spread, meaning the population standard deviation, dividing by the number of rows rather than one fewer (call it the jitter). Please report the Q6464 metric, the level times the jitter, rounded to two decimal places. 0.08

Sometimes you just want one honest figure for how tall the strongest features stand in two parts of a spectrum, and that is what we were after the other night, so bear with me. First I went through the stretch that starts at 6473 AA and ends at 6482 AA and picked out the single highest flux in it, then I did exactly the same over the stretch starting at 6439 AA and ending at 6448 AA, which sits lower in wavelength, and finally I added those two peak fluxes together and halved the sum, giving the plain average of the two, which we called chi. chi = 3.23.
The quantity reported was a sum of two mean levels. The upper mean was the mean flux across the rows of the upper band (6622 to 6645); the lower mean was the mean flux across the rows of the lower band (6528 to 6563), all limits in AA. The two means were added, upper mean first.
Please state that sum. 6.51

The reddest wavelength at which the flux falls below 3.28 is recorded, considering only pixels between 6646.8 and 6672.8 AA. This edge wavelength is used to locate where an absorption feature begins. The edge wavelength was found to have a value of 6672.07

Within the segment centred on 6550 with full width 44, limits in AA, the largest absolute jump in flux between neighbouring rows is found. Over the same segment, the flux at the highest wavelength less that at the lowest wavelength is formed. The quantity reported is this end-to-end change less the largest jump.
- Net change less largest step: 0.2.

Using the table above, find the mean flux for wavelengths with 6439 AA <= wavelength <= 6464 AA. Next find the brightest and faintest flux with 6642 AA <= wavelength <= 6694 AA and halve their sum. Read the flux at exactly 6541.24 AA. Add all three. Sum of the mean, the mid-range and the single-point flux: 9.27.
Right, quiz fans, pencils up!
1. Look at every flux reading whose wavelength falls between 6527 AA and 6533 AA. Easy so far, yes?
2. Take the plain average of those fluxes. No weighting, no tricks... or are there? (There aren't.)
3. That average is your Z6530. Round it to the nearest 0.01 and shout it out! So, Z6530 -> 3.18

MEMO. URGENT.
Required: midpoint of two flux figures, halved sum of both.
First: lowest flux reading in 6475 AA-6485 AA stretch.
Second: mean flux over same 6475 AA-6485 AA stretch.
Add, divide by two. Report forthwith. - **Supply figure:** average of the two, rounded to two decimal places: 3.26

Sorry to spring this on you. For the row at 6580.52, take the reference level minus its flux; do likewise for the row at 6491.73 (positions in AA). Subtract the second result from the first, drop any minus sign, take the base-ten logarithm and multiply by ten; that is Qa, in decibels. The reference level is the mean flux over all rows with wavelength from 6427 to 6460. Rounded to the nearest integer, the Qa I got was -27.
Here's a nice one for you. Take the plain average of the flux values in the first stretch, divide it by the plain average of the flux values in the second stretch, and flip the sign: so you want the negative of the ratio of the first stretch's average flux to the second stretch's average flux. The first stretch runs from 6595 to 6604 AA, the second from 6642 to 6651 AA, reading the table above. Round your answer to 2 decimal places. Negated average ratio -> -1.15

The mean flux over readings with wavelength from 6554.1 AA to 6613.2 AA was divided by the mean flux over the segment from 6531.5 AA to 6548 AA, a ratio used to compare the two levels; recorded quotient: 1.019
